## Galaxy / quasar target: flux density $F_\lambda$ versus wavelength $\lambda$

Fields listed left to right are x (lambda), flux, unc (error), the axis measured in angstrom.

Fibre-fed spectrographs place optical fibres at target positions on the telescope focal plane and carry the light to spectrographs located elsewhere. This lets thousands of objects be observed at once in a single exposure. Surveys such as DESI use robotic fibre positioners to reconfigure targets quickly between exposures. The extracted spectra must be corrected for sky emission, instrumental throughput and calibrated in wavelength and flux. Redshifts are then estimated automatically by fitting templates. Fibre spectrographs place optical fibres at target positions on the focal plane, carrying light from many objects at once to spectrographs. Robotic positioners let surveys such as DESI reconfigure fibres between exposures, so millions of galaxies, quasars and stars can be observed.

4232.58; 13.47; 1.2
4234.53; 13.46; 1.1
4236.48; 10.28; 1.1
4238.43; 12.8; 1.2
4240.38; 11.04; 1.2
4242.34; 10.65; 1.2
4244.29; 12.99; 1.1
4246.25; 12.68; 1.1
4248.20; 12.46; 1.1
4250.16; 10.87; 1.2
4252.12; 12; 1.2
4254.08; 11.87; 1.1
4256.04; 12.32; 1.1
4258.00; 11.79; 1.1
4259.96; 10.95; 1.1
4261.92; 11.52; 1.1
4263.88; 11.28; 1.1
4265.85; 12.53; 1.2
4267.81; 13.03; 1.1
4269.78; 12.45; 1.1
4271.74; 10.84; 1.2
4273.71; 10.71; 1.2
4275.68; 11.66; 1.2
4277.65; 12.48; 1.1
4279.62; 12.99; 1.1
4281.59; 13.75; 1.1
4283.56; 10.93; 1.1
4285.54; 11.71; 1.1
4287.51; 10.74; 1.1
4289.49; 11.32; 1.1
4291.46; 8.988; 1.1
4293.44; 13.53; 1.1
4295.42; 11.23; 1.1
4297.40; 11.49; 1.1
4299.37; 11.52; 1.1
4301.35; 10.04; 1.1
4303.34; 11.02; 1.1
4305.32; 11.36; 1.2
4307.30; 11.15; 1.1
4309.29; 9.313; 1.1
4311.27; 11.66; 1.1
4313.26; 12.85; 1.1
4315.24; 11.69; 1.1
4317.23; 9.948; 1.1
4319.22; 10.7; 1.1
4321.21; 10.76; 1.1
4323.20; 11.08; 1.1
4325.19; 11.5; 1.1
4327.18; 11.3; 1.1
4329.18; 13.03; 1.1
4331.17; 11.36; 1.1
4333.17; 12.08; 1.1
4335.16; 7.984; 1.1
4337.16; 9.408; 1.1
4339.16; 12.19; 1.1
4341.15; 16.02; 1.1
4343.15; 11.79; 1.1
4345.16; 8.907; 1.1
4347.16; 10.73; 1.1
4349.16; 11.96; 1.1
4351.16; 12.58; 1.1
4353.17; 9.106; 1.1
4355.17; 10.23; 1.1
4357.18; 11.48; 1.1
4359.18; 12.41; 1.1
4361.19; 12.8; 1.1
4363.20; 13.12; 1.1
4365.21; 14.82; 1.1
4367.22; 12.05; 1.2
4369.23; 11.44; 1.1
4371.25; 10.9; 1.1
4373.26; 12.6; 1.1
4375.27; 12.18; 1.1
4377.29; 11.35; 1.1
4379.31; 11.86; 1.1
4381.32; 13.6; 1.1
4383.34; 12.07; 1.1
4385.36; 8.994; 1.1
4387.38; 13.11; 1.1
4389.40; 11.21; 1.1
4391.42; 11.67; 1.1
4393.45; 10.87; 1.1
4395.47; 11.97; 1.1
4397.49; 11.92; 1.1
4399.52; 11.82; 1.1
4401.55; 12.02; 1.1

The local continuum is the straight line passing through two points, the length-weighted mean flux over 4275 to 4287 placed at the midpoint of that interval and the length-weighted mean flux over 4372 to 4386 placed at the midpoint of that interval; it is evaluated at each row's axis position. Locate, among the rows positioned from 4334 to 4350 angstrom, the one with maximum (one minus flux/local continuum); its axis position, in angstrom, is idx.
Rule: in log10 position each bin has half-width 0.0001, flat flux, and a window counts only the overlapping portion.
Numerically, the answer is 4335.16 angstrom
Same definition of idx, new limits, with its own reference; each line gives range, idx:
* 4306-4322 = 4309.29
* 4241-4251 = 4242.34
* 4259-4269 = 4259.96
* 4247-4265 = 4250.16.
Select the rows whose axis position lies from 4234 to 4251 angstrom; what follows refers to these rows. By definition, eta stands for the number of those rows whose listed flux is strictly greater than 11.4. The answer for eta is 5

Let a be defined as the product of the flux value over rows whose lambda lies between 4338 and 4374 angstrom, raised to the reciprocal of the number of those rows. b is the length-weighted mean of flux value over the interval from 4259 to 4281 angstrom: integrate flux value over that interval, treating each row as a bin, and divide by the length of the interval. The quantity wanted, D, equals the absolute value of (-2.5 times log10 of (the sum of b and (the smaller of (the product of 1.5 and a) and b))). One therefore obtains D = 3.44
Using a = 11.8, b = 11.9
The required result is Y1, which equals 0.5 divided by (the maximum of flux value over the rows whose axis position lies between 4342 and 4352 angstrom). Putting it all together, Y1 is 0.0397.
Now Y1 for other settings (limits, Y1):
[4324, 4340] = 0.0384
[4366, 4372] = 0.0415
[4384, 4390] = 0.0381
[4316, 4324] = 0.0451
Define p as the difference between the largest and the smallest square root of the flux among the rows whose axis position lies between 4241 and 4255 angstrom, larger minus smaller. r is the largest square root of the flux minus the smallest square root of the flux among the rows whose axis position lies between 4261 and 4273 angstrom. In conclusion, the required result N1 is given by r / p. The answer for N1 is 0.93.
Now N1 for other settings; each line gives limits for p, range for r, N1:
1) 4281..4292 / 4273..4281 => 0.47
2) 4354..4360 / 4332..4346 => 3.63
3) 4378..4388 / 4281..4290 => 0.63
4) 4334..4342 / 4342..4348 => 0.38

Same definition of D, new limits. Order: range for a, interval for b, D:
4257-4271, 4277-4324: 3.39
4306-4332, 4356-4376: 3.48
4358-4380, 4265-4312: 3.41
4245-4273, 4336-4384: 3.44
